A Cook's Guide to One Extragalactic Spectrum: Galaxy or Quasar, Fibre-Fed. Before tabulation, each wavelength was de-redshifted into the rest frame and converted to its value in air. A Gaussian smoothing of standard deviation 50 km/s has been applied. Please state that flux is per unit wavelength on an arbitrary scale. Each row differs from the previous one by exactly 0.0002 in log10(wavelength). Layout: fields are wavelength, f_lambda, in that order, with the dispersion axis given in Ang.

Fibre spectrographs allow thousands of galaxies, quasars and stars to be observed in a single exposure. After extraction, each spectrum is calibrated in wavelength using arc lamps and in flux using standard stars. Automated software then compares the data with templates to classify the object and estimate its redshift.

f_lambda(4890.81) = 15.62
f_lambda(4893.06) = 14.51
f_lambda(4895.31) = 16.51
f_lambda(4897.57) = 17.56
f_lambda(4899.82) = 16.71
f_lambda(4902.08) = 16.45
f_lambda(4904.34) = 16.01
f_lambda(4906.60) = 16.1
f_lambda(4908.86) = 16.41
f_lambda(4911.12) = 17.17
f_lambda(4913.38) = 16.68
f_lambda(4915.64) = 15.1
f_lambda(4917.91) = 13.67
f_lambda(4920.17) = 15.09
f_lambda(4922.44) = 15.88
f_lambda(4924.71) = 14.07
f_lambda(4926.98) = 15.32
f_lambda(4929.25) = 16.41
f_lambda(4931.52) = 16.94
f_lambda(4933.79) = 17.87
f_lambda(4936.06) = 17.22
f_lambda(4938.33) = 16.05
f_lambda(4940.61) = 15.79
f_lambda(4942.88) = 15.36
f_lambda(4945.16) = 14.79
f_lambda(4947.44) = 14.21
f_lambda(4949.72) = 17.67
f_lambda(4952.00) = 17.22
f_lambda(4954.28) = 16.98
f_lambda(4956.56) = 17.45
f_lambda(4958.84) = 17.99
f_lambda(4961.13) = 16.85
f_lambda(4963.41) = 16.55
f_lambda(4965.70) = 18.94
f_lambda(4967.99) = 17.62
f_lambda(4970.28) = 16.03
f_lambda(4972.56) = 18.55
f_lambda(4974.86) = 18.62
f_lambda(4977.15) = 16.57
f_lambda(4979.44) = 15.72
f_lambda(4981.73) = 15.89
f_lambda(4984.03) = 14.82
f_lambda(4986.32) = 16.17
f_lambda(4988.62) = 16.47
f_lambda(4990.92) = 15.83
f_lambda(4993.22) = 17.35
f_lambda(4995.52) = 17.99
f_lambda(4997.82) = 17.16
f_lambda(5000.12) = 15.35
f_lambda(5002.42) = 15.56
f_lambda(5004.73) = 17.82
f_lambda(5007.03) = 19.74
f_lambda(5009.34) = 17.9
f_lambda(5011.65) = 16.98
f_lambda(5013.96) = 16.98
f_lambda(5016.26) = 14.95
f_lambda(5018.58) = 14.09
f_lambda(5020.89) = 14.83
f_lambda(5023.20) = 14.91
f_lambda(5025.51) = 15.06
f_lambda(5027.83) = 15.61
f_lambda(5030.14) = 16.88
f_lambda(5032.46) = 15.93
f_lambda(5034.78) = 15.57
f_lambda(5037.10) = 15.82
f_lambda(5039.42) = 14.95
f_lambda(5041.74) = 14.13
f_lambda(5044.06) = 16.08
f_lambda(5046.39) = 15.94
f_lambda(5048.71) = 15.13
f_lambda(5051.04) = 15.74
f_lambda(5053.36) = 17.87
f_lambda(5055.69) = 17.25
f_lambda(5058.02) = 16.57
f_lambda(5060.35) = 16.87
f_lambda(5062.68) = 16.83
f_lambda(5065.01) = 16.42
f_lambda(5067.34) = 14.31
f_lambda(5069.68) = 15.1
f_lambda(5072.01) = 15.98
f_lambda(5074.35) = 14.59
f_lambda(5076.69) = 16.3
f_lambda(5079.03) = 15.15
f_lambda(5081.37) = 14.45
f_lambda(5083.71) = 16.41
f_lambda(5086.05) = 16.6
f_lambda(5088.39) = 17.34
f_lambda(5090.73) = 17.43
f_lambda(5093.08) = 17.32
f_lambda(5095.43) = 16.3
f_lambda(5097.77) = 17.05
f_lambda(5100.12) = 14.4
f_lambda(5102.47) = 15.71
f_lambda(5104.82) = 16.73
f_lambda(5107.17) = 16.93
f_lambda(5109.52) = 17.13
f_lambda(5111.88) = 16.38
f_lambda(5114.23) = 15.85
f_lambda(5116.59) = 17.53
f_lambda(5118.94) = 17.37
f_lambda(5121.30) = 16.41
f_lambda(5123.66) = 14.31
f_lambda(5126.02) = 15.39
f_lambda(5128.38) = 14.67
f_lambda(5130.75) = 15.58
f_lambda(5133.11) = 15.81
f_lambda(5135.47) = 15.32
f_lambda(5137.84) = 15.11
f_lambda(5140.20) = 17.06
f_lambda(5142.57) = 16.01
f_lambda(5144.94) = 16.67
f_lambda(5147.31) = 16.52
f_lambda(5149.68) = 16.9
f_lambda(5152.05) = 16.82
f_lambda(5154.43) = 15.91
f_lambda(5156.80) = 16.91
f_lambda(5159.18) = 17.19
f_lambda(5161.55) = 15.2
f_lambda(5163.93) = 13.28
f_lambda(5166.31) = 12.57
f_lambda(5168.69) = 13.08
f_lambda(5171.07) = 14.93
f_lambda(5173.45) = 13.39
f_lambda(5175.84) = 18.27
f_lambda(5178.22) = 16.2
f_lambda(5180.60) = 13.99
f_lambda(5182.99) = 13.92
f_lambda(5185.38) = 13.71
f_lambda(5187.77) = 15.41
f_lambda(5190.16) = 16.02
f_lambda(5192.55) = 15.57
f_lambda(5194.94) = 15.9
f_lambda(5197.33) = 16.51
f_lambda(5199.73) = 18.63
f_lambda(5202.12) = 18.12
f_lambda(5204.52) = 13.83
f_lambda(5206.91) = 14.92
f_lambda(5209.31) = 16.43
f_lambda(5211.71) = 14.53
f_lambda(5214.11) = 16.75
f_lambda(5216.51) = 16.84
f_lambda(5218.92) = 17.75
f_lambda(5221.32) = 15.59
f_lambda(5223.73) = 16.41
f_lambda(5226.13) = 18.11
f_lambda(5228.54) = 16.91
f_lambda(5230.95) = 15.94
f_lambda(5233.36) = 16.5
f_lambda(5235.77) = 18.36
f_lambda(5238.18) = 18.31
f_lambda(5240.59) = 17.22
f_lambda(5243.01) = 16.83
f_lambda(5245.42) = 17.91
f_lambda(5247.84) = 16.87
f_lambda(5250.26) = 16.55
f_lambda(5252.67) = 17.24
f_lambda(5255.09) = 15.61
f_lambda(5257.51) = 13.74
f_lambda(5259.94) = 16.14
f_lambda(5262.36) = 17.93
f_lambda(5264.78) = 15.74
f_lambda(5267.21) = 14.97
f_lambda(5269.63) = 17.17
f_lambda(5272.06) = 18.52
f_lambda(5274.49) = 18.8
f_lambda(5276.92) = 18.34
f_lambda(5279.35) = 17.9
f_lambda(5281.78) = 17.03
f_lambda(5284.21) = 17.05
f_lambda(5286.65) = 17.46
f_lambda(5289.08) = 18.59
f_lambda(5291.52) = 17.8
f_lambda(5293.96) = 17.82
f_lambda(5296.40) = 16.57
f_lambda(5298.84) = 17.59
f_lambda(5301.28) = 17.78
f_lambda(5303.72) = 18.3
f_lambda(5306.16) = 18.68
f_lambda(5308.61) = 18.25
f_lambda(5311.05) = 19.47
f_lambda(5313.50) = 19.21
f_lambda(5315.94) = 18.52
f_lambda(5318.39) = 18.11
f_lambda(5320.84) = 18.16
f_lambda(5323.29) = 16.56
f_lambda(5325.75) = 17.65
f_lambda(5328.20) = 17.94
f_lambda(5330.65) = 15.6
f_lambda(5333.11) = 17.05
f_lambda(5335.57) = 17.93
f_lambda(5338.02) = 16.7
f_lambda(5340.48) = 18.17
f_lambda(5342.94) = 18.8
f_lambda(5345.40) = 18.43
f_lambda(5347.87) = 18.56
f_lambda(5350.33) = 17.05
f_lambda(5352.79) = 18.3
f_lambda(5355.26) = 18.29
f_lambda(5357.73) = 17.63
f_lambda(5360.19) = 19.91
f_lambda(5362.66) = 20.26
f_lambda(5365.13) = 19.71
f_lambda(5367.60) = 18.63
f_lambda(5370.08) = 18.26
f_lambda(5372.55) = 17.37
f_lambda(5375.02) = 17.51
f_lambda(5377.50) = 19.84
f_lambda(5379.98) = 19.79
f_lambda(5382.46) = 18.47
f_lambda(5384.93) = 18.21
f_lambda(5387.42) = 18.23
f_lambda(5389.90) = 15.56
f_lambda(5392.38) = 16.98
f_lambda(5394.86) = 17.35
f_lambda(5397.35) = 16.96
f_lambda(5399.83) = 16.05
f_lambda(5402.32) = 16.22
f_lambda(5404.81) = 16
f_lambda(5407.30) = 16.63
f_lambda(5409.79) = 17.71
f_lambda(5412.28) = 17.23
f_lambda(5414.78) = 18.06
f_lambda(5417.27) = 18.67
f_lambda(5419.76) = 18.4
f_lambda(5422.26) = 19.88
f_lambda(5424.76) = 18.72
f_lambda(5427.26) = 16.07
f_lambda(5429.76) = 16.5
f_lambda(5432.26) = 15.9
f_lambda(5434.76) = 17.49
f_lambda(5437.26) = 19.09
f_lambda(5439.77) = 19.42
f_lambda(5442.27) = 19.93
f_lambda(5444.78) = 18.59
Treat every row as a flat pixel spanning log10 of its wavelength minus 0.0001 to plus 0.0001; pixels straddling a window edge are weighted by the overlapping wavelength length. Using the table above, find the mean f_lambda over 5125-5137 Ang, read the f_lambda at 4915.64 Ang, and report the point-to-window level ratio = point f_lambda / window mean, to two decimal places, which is 0.98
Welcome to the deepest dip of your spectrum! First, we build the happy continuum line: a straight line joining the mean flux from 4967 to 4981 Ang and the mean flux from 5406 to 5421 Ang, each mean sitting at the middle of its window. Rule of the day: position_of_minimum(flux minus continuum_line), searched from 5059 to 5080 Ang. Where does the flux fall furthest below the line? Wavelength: 5067.34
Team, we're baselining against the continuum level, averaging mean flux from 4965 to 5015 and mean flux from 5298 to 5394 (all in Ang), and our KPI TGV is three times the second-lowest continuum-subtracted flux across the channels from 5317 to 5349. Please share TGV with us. -3.0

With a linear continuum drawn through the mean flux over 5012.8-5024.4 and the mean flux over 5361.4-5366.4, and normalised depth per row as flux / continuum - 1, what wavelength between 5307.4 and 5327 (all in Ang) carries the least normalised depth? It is 5323.29 Ang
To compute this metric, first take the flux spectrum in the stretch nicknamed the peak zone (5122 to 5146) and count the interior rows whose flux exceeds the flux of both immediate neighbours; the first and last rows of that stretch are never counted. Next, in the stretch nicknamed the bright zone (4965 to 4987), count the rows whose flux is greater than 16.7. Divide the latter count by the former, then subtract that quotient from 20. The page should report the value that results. 18.7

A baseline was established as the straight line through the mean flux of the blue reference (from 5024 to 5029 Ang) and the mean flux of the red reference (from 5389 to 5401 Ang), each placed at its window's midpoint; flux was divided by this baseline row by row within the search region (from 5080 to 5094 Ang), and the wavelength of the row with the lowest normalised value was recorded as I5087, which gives 5081.37 Ang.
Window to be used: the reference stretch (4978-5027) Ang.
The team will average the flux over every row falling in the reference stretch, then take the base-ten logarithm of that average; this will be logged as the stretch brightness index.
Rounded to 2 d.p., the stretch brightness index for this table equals 1.21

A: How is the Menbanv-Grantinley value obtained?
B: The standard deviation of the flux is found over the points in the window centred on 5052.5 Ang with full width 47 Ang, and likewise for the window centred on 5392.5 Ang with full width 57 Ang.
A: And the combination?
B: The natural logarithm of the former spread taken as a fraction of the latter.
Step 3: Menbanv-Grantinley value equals -0.19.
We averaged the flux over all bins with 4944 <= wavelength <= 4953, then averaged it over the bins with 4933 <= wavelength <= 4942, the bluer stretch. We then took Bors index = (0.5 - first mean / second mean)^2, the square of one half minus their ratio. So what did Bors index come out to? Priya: 0.21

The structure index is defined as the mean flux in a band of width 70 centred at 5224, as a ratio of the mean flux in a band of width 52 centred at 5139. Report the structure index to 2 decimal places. 1.03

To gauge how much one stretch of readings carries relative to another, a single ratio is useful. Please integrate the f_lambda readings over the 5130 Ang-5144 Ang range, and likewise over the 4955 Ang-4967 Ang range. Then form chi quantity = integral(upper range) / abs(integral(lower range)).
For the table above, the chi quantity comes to 1.1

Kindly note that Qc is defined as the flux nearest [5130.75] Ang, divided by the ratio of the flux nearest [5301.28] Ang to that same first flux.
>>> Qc 14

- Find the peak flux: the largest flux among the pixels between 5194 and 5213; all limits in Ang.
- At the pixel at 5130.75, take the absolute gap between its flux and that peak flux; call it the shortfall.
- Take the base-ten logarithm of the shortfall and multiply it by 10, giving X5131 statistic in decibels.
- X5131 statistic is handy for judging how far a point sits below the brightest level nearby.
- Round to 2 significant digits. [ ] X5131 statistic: 4.8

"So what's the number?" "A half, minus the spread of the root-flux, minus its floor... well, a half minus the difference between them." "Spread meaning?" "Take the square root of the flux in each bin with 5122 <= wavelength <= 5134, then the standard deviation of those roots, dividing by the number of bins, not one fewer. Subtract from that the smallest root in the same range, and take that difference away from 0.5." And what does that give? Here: 4.21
